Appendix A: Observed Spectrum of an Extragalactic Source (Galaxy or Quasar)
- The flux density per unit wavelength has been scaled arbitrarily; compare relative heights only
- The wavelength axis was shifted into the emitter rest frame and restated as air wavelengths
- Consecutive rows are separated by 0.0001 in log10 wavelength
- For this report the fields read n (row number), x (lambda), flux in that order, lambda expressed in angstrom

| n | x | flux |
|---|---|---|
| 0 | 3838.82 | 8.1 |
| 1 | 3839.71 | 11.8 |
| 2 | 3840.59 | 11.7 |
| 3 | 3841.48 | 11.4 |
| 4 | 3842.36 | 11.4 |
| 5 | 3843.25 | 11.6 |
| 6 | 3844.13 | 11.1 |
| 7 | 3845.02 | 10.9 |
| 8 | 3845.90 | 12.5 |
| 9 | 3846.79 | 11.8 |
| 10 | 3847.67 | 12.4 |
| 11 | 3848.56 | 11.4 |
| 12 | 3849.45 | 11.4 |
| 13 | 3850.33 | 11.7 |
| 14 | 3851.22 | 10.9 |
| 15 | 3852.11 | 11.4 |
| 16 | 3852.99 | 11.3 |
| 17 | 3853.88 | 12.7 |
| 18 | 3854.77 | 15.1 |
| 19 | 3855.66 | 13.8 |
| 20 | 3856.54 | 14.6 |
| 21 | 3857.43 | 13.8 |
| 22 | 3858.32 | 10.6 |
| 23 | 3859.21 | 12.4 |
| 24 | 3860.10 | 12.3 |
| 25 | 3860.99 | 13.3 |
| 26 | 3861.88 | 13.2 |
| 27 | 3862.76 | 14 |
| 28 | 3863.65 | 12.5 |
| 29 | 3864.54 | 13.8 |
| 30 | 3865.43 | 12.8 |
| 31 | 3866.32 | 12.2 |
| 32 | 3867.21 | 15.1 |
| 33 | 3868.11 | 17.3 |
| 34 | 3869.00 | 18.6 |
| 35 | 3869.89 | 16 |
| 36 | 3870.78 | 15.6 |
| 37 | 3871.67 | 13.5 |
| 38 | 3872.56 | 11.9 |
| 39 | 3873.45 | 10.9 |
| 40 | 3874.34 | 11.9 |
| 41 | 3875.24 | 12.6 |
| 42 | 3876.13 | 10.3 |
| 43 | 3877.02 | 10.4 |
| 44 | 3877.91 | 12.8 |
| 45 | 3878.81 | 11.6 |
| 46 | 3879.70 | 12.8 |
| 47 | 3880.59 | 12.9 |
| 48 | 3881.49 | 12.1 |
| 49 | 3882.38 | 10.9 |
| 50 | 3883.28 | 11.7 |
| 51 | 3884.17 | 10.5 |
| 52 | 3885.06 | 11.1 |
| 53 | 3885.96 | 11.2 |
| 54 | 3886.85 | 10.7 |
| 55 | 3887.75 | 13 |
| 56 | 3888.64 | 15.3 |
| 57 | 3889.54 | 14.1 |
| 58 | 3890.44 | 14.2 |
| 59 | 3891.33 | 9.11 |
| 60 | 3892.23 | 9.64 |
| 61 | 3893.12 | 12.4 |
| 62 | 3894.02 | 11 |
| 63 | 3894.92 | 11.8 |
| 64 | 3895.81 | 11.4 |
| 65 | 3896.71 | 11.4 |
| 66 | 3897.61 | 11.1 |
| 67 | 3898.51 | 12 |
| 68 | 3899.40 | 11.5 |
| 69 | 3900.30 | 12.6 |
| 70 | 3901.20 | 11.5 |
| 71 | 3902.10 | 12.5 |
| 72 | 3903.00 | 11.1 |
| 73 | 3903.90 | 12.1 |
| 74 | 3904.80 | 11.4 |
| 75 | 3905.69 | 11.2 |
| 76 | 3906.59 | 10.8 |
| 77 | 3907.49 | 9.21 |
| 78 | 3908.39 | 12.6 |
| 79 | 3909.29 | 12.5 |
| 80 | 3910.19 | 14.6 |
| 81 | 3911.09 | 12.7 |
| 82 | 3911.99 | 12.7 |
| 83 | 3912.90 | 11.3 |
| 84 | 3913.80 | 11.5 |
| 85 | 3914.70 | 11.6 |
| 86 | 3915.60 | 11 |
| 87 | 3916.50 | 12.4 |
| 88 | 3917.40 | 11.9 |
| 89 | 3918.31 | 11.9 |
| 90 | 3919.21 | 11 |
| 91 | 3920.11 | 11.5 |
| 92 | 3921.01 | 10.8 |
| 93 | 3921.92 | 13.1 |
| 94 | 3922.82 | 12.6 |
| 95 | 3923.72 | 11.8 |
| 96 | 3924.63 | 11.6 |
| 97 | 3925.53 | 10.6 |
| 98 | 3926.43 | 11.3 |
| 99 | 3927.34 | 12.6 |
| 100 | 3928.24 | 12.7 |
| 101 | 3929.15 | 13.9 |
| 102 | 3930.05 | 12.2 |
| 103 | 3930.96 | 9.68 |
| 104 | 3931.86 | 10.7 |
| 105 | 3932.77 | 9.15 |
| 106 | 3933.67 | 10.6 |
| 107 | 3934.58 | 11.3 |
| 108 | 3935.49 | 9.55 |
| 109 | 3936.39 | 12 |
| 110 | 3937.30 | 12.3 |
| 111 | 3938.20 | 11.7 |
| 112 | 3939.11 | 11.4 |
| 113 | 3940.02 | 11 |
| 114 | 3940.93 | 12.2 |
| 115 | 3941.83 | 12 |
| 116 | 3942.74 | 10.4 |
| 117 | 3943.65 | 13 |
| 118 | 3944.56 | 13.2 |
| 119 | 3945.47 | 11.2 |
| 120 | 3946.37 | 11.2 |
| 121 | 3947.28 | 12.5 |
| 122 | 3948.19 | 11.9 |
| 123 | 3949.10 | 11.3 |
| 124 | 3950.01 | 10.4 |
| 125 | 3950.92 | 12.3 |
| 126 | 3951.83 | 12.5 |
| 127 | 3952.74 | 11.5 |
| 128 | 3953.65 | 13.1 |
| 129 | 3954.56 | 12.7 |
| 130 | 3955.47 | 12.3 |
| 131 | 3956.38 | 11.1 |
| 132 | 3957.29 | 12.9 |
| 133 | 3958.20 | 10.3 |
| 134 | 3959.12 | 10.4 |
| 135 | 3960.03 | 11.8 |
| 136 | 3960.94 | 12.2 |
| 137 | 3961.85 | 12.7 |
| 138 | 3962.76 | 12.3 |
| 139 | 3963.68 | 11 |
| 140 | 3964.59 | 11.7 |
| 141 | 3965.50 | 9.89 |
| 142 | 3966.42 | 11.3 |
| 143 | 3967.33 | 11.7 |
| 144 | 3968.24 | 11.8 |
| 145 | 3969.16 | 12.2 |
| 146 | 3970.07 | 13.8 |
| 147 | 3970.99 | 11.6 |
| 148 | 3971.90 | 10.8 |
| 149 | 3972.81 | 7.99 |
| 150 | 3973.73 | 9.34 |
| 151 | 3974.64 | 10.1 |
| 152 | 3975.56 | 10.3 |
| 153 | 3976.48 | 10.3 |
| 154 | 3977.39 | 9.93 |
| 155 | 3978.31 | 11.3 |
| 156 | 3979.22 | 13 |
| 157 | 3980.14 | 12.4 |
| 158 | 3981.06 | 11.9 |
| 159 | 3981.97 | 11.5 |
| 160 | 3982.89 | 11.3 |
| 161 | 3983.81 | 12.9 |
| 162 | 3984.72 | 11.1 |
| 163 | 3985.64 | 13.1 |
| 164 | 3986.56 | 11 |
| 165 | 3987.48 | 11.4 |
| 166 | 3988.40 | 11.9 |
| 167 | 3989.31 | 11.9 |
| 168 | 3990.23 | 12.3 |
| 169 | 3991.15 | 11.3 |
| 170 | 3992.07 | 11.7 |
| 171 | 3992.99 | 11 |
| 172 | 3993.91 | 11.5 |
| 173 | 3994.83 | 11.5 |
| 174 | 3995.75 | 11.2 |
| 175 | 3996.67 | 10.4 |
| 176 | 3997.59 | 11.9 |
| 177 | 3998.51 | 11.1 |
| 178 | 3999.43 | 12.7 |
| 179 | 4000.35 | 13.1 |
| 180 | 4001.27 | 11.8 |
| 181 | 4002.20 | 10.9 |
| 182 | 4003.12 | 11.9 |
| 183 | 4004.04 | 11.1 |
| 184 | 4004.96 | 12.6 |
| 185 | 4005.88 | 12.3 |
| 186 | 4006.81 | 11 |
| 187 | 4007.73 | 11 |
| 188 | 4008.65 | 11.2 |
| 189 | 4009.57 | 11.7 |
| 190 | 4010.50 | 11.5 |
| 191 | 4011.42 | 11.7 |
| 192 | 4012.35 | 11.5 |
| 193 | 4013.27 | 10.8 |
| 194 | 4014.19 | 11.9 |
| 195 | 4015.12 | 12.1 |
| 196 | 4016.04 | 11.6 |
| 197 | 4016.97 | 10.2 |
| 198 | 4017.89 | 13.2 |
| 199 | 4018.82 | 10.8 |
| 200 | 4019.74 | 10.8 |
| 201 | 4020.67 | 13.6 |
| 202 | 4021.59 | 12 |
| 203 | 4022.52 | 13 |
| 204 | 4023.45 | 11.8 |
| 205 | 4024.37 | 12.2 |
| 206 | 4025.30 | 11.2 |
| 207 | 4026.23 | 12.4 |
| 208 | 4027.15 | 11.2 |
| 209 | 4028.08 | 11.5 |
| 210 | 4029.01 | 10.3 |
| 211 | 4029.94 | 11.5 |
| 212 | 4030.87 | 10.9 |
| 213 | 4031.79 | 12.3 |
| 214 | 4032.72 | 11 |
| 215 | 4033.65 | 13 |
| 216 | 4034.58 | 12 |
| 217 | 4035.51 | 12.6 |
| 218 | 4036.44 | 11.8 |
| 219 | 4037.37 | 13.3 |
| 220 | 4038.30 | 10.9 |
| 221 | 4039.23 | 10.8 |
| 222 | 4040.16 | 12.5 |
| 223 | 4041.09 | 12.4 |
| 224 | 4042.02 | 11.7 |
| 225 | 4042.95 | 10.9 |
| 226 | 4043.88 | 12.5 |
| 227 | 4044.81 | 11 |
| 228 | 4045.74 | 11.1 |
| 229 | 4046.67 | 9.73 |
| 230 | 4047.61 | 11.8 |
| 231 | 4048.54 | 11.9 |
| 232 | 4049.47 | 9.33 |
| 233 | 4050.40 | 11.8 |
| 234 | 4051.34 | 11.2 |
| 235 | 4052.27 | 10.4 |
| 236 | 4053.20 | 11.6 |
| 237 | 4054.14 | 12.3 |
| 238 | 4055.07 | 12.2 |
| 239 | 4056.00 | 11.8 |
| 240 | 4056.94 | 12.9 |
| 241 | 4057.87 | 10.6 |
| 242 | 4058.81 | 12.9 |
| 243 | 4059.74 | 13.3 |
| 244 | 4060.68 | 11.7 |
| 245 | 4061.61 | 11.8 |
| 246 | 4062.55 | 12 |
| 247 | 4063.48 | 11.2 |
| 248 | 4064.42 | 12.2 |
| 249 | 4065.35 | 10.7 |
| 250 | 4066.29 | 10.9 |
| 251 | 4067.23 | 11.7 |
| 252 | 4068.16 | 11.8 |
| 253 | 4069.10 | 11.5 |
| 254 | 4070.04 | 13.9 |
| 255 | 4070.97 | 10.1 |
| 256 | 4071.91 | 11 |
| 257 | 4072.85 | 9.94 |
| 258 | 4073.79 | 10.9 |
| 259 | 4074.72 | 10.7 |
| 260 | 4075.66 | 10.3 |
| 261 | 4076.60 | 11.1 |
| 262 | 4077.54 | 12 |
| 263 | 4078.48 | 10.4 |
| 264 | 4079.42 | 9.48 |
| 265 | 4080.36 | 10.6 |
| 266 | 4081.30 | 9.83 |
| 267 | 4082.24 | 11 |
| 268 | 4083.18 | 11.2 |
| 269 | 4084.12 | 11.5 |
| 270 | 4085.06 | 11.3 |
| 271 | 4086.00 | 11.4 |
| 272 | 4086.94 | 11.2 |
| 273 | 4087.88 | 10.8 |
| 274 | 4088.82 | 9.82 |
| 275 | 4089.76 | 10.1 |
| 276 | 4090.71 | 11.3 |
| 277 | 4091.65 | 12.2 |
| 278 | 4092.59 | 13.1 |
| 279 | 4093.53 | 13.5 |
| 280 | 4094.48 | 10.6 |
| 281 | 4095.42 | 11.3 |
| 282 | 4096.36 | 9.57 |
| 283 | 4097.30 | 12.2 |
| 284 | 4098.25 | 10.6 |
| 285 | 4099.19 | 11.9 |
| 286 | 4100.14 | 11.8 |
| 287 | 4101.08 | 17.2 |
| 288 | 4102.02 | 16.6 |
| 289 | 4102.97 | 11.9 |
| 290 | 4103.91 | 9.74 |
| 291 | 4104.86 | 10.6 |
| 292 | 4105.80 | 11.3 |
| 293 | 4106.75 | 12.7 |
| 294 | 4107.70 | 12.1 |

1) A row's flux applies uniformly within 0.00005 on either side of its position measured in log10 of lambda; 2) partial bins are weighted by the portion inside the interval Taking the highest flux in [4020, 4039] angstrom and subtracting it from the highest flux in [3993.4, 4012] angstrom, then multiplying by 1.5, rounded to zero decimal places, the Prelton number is -1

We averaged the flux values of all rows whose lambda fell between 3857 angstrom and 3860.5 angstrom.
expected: 12.3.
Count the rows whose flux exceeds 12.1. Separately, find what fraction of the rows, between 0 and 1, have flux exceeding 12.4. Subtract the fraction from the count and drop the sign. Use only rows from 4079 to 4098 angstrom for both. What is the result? 3.9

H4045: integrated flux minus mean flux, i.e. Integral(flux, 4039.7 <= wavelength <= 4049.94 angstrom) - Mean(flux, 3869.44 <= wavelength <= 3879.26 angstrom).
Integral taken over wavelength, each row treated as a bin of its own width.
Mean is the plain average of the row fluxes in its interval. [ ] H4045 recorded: 103.8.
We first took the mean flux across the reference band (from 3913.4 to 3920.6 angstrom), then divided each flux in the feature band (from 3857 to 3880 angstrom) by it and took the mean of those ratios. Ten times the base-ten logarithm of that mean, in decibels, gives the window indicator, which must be 0.55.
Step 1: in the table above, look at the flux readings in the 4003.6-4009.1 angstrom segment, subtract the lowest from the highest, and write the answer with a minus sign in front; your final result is -1.6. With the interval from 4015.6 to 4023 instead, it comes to -3.4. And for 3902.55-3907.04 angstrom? -1.3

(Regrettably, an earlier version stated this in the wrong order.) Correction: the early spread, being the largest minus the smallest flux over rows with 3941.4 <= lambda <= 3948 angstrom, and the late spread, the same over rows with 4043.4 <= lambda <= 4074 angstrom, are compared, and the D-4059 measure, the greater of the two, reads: 4.6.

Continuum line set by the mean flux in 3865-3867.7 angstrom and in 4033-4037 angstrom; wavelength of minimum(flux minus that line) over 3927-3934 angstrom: 3932.77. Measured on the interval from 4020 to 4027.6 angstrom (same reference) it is 4025.30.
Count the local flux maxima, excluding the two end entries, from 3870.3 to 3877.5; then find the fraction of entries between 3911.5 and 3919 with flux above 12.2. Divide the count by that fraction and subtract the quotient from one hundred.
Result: 96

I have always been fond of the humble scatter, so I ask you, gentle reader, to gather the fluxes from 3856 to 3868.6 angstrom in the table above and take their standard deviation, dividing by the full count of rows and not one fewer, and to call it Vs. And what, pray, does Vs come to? 1.5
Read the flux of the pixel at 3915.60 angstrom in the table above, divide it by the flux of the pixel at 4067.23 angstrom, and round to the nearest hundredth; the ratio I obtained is 0.94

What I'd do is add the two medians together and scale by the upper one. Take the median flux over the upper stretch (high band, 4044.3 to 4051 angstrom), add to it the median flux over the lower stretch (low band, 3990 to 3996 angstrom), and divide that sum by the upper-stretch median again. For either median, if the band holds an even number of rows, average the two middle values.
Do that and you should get 2.04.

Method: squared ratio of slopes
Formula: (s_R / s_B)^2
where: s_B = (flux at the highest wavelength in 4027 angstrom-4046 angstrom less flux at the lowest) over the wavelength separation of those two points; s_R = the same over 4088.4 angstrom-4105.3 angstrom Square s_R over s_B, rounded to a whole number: 82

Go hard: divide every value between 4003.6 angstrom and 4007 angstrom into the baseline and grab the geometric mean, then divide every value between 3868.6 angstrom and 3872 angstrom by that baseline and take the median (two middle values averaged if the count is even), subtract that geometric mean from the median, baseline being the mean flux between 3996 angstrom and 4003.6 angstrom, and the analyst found 0.35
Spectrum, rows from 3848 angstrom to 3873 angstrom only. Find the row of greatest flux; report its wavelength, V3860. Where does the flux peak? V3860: 3869.00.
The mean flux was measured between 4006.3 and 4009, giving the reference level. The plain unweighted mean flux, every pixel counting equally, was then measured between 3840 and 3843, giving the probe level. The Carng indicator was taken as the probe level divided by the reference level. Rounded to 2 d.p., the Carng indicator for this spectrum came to 1.04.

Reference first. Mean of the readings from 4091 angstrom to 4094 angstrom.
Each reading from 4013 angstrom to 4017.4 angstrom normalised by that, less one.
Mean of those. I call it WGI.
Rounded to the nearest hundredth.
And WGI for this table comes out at -0.12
